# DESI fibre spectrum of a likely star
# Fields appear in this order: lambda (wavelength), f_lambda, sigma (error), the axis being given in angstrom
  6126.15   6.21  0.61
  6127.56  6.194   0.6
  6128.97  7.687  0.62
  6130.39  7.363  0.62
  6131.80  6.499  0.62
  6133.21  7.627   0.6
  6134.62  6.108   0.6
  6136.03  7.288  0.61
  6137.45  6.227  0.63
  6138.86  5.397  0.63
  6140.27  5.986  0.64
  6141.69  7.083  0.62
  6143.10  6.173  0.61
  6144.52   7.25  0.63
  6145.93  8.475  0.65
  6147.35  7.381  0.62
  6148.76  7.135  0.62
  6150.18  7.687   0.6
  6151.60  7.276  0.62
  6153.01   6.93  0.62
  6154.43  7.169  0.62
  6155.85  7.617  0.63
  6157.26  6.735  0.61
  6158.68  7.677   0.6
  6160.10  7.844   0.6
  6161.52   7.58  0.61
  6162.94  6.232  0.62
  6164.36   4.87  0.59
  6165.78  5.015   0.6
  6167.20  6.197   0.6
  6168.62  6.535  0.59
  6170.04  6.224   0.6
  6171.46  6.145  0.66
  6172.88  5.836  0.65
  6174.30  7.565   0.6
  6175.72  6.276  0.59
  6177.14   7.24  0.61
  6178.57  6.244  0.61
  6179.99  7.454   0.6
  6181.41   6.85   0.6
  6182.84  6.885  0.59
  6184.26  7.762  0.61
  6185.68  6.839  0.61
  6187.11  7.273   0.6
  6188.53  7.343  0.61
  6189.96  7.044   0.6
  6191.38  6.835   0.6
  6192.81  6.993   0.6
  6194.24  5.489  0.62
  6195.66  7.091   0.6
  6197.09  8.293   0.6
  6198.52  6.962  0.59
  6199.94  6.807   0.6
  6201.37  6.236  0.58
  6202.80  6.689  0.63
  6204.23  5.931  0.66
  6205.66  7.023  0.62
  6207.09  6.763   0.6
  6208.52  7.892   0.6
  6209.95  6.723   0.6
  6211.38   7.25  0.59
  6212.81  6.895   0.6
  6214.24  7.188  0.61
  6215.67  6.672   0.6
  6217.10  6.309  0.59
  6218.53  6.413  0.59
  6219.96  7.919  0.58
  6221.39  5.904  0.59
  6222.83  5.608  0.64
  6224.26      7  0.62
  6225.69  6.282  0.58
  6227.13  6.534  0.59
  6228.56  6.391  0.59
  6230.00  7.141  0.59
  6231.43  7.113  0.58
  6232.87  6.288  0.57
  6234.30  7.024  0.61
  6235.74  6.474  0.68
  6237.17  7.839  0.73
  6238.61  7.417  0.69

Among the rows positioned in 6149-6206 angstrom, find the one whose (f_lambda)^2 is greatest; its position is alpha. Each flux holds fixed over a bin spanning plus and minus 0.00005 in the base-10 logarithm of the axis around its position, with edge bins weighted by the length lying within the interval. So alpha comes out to 6197.09 angstrom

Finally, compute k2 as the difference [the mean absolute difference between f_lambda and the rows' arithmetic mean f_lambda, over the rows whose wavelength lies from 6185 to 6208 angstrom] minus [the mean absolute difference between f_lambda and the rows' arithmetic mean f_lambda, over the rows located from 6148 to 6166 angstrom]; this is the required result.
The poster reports -0.33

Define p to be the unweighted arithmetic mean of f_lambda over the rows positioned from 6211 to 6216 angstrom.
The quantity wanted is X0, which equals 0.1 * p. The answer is 0.70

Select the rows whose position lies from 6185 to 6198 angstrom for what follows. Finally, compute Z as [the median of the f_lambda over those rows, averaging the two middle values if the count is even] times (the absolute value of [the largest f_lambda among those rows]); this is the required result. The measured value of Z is 58.4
